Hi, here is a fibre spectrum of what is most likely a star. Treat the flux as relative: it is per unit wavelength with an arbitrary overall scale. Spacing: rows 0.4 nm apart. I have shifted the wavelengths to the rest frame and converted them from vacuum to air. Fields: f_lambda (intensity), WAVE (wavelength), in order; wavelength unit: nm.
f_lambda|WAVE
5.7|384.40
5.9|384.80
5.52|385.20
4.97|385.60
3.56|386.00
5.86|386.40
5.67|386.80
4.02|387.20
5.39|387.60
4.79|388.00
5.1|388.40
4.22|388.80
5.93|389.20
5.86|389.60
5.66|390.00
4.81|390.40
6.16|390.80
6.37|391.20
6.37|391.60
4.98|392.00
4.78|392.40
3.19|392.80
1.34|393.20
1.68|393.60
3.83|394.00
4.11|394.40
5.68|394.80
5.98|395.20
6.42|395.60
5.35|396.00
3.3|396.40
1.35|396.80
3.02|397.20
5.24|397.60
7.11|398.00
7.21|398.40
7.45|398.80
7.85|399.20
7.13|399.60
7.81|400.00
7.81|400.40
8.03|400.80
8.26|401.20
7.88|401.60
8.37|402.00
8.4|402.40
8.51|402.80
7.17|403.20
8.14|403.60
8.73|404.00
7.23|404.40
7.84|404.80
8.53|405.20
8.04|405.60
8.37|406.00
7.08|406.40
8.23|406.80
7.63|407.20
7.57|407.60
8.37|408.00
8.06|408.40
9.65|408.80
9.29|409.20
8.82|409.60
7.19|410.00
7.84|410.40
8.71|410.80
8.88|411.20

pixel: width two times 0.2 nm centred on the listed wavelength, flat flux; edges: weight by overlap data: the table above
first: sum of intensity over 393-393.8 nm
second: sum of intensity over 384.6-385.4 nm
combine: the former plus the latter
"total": 14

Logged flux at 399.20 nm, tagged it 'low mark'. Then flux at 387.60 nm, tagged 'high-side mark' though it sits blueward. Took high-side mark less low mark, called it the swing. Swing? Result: -2.5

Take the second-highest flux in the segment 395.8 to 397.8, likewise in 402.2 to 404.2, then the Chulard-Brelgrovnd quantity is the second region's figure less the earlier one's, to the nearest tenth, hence 3.3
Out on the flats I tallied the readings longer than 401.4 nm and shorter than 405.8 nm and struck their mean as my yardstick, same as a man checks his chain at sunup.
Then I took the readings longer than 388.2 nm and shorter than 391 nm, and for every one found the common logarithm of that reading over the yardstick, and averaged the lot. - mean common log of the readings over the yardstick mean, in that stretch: -0.18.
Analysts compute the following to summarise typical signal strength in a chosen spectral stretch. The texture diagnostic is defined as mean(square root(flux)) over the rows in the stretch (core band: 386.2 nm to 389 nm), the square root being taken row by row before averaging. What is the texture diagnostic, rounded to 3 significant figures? 2.23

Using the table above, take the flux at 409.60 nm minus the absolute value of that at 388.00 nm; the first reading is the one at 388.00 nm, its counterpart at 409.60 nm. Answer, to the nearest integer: 4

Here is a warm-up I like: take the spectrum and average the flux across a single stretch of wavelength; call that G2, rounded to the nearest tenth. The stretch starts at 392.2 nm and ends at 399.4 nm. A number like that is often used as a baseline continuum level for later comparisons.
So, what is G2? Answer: 4.7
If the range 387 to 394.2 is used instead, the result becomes 4.7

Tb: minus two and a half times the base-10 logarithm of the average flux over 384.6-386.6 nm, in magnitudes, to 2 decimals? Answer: -1.78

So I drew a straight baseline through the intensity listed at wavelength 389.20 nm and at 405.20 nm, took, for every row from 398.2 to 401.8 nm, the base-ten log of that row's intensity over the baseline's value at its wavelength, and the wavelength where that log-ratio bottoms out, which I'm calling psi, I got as 399.60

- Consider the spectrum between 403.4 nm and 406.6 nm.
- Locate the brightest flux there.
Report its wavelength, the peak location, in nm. 404.00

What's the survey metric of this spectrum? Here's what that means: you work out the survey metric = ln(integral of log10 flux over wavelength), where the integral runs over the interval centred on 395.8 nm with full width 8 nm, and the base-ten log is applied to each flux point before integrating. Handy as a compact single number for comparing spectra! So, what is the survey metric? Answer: 1.62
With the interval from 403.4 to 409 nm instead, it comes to 1.63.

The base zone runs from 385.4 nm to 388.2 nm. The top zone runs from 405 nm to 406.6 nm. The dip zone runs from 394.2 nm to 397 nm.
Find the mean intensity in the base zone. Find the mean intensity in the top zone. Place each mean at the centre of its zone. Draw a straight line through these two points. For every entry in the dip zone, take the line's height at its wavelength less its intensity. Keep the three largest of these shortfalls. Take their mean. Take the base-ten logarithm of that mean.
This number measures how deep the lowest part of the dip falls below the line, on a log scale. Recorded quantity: 0.539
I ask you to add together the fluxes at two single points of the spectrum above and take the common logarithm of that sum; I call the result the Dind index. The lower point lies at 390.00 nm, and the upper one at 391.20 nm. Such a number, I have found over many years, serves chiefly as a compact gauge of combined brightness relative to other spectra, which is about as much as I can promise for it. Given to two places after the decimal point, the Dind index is 1.08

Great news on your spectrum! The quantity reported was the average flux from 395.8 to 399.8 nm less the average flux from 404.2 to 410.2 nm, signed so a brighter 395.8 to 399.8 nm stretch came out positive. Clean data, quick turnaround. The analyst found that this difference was -2.6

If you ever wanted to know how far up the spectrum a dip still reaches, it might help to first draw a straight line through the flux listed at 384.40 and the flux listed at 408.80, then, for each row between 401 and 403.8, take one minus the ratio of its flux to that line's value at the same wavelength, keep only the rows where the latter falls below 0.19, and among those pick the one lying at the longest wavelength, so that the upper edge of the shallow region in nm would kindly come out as 403.60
